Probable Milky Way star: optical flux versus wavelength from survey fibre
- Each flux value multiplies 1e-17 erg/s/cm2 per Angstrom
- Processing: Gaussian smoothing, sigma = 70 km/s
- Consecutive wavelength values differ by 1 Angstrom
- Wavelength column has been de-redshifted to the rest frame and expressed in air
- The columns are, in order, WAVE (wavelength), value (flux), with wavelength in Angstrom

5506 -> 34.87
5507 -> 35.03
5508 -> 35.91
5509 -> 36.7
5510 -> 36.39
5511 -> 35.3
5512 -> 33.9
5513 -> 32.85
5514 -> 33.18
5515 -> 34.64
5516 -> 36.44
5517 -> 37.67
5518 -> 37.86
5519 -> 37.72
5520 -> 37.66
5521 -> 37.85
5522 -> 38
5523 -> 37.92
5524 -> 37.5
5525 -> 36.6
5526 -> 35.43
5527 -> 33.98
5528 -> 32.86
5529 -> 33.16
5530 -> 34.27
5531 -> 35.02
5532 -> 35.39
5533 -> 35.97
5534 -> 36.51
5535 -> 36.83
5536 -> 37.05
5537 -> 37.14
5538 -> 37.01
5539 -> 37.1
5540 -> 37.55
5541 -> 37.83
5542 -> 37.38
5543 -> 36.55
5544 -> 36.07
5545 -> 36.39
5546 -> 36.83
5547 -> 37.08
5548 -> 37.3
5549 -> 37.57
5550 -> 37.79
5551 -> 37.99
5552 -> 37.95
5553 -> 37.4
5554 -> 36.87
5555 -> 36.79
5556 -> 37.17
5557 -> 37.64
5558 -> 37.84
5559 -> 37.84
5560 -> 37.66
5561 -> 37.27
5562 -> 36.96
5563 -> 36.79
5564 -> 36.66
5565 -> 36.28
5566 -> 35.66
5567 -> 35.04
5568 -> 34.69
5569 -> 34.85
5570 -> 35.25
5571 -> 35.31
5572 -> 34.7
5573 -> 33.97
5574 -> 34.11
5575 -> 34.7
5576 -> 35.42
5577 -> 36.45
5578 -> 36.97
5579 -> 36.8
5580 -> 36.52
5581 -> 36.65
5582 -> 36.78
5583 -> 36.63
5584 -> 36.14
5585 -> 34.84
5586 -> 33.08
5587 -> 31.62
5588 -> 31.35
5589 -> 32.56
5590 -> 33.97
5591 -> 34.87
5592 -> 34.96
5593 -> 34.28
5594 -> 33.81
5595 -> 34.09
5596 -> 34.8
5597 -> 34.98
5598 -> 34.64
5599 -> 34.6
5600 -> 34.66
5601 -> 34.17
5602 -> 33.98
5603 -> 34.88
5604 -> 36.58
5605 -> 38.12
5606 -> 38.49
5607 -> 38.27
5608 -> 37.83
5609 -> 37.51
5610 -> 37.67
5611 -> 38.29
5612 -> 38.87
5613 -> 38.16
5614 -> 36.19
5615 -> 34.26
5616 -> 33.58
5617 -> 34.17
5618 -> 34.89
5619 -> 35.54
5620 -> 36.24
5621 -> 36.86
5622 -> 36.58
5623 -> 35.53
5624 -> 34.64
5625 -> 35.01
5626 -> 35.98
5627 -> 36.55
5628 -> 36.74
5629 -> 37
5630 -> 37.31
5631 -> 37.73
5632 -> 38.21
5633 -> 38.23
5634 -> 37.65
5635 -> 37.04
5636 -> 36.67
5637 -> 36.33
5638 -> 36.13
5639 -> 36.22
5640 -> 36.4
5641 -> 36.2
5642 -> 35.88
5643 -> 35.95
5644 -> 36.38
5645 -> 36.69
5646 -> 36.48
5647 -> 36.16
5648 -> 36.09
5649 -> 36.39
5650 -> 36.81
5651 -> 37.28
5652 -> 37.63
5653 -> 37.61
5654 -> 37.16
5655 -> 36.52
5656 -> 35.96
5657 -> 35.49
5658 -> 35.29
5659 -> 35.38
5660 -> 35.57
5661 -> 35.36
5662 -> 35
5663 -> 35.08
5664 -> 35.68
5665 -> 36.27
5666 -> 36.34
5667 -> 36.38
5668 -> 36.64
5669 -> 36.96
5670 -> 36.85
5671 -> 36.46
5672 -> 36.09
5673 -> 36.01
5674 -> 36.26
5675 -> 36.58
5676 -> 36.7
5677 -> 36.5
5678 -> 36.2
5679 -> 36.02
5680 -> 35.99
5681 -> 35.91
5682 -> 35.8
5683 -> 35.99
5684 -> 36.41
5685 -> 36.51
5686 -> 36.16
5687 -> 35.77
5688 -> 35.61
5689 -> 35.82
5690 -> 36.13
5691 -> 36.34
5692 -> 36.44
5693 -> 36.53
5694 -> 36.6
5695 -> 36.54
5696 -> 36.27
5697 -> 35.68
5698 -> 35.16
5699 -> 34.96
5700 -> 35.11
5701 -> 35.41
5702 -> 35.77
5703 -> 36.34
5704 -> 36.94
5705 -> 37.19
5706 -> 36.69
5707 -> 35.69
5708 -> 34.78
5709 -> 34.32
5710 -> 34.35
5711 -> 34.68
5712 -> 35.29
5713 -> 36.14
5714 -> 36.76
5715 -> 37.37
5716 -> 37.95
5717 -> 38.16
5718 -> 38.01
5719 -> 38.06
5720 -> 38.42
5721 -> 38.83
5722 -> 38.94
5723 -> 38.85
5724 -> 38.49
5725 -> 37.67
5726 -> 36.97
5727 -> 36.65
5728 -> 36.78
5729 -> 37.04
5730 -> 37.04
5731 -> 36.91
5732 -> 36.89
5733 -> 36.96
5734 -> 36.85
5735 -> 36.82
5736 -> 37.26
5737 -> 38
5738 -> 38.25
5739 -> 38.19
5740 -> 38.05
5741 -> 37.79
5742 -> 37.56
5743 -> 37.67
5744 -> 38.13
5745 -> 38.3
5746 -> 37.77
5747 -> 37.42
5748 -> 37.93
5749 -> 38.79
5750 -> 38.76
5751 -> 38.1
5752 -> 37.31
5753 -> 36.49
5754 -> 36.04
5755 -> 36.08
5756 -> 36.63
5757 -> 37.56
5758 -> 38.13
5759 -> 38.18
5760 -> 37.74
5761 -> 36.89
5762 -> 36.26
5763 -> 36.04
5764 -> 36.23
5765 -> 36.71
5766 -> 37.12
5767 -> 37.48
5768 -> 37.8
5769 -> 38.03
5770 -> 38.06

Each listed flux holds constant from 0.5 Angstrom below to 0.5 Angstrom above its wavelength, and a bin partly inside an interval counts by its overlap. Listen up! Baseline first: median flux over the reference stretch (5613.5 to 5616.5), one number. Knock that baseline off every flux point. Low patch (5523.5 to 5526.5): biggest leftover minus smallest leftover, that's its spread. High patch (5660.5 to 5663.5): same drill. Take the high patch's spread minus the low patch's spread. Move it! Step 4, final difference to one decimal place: -1.7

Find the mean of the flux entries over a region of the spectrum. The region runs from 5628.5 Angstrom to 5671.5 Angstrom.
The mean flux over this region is 36.5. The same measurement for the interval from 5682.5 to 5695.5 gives 36.2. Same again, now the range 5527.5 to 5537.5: 35.4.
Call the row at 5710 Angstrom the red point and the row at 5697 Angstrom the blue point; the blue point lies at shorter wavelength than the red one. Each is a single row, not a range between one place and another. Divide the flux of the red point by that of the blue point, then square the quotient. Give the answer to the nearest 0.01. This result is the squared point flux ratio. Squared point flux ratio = 0.93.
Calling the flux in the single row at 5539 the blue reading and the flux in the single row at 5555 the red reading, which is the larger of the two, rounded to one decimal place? 37.1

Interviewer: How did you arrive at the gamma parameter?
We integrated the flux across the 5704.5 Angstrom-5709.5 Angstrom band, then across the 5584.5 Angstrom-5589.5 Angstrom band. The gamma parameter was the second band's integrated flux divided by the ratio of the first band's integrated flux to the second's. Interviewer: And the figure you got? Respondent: 150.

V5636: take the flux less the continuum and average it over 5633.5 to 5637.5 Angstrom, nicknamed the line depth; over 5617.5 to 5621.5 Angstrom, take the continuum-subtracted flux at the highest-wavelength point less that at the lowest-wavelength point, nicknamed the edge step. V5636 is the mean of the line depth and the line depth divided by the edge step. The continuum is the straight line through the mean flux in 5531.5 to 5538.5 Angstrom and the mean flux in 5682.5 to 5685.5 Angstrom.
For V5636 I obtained 0.40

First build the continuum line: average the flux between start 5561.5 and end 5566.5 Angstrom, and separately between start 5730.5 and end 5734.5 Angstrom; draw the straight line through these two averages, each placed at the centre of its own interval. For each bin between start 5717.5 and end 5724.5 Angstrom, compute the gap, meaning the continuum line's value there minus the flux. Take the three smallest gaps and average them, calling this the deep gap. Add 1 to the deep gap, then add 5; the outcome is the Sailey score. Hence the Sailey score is 4.0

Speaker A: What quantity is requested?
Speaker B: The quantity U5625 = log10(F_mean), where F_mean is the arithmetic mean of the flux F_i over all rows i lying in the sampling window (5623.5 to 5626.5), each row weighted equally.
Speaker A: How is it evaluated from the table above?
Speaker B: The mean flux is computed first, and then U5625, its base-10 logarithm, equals 1.55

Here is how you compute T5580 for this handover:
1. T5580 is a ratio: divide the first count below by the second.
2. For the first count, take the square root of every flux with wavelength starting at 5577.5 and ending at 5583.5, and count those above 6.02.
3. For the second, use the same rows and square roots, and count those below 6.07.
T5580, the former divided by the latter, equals 1.2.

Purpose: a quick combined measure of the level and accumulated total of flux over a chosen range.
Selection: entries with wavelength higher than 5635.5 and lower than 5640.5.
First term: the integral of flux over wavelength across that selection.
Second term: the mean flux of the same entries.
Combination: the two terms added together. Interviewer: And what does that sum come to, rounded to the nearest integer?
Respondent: 218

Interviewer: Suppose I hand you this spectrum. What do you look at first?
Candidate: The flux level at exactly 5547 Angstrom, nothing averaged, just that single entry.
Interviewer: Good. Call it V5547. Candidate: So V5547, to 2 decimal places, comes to 37.08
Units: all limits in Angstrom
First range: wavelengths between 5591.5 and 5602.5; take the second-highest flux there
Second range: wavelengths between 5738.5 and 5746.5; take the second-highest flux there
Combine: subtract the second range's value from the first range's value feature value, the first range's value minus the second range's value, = -3.2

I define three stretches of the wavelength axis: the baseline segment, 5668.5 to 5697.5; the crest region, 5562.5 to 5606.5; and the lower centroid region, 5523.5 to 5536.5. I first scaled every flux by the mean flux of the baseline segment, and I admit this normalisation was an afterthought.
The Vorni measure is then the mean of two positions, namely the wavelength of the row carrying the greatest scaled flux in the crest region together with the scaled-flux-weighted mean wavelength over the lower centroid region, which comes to 5568.0 Angstrom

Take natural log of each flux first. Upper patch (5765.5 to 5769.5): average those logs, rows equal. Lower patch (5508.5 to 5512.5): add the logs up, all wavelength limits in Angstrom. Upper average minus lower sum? -10.7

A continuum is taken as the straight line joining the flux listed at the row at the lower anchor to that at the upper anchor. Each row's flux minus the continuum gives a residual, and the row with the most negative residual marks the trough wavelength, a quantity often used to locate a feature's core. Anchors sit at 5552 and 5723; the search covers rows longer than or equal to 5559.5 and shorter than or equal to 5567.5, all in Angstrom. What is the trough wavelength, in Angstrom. 5567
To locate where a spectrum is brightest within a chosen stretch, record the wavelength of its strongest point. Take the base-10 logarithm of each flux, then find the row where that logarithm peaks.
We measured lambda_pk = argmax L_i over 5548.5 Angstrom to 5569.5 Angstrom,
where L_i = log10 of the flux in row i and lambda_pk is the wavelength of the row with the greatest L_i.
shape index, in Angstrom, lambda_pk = 5551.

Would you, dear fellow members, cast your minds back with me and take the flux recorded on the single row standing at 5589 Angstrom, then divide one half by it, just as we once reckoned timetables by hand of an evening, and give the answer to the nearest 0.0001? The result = 0.0154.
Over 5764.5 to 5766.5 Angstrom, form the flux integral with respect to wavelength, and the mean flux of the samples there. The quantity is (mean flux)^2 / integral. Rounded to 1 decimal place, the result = 18.5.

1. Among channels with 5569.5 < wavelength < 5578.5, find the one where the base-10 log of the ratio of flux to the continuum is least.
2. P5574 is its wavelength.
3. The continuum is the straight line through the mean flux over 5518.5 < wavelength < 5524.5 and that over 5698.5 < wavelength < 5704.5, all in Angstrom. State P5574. 5573 Angstrom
